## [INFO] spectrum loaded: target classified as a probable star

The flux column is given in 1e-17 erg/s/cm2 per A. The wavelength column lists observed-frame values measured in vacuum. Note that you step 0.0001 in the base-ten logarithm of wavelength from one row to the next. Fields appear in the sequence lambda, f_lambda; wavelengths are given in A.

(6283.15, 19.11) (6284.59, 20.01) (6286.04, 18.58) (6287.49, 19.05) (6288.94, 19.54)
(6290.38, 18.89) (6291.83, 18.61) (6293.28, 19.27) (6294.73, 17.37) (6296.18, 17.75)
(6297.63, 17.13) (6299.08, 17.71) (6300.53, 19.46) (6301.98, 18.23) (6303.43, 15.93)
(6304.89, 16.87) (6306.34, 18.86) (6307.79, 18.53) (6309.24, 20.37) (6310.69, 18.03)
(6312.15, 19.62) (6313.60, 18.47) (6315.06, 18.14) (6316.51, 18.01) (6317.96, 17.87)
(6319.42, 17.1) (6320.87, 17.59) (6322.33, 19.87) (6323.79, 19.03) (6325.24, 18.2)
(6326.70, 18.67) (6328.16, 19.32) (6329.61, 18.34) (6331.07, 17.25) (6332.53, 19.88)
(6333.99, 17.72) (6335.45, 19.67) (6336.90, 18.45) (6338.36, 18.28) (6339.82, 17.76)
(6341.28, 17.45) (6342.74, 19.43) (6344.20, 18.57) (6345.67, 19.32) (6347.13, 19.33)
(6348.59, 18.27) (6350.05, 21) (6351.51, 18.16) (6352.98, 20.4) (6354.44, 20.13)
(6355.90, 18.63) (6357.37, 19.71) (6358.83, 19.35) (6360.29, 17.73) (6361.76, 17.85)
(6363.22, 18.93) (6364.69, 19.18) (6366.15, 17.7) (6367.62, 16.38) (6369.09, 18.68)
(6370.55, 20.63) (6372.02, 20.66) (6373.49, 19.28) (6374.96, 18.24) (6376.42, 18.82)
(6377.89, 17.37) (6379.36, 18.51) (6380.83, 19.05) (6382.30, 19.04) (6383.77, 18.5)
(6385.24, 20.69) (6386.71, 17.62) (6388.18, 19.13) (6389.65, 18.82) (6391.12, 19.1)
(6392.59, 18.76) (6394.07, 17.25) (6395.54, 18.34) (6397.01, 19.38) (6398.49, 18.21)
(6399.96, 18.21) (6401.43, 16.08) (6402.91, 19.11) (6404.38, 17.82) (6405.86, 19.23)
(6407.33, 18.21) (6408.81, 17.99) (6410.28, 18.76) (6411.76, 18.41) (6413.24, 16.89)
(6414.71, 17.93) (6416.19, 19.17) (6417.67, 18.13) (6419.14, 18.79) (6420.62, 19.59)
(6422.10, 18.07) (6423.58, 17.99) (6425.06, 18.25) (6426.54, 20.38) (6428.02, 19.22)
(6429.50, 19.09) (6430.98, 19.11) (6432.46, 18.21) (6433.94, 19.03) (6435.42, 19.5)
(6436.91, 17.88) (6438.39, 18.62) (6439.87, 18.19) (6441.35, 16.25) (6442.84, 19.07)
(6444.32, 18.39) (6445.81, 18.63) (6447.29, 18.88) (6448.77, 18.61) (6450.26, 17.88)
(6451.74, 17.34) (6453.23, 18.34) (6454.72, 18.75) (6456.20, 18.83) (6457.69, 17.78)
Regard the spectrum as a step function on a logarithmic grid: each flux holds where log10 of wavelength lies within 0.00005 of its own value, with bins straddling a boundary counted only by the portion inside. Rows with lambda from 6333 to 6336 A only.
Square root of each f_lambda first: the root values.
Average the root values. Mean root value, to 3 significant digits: 4.32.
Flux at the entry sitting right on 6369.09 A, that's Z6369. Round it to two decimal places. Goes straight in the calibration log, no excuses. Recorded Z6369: 18.68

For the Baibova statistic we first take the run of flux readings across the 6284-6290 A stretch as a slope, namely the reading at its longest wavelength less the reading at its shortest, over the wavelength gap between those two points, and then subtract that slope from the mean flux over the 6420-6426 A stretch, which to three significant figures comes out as 18.6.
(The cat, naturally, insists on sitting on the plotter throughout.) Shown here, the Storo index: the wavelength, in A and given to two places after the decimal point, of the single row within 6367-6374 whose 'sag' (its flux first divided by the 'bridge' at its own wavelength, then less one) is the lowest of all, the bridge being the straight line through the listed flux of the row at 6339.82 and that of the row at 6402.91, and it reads 6367.62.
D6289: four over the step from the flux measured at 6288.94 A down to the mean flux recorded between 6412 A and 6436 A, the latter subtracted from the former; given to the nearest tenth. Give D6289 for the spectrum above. 4.8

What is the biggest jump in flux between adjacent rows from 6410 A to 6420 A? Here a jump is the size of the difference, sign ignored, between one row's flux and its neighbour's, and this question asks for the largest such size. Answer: 1.52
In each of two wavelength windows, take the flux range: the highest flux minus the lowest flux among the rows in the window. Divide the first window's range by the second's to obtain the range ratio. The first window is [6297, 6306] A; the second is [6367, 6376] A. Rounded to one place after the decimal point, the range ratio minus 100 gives -99.2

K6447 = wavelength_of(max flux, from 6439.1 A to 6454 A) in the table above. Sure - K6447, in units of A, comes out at 6442.84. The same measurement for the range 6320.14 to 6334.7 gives 6332.53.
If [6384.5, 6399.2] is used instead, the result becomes 6385.24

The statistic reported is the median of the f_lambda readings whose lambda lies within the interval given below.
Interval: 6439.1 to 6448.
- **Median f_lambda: 18.5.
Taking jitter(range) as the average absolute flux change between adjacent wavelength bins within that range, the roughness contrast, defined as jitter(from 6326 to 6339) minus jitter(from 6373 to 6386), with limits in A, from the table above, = 0.4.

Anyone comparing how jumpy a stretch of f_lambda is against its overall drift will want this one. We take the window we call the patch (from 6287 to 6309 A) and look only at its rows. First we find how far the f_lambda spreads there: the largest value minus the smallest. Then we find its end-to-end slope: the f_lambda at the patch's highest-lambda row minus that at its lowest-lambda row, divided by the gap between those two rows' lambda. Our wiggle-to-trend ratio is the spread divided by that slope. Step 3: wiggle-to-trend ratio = -141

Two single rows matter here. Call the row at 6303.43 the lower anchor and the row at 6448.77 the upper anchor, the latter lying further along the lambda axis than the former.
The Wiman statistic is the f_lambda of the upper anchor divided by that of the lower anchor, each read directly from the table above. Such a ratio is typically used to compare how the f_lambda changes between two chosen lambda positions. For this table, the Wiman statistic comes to 1.17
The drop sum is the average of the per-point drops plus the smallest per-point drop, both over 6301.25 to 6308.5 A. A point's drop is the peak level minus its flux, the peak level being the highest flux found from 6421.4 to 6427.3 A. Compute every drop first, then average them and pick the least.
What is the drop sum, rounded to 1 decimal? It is 4.2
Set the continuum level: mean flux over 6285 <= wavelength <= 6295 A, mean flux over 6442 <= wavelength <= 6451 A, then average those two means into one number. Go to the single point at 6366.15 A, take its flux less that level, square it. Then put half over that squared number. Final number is 0.5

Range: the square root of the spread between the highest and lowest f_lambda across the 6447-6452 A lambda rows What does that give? 1.24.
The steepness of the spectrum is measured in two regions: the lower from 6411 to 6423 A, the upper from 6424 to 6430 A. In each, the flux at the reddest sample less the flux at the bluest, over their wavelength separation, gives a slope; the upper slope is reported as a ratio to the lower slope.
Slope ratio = -5.8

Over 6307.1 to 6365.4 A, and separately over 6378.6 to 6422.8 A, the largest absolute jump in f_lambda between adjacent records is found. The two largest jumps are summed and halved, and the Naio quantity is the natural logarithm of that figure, 1.08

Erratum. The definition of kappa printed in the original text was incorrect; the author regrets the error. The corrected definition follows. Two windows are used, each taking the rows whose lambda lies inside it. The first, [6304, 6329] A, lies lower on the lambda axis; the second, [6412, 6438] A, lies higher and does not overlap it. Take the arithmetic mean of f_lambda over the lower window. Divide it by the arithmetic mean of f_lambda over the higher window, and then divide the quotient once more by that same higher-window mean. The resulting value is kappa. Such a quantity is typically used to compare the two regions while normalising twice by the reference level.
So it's 0.0531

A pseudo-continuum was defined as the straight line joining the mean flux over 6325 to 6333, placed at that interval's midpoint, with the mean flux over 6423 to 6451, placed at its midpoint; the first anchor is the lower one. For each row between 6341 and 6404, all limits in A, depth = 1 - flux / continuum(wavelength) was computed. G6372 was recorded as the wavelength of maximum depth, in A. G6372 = 6401.43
